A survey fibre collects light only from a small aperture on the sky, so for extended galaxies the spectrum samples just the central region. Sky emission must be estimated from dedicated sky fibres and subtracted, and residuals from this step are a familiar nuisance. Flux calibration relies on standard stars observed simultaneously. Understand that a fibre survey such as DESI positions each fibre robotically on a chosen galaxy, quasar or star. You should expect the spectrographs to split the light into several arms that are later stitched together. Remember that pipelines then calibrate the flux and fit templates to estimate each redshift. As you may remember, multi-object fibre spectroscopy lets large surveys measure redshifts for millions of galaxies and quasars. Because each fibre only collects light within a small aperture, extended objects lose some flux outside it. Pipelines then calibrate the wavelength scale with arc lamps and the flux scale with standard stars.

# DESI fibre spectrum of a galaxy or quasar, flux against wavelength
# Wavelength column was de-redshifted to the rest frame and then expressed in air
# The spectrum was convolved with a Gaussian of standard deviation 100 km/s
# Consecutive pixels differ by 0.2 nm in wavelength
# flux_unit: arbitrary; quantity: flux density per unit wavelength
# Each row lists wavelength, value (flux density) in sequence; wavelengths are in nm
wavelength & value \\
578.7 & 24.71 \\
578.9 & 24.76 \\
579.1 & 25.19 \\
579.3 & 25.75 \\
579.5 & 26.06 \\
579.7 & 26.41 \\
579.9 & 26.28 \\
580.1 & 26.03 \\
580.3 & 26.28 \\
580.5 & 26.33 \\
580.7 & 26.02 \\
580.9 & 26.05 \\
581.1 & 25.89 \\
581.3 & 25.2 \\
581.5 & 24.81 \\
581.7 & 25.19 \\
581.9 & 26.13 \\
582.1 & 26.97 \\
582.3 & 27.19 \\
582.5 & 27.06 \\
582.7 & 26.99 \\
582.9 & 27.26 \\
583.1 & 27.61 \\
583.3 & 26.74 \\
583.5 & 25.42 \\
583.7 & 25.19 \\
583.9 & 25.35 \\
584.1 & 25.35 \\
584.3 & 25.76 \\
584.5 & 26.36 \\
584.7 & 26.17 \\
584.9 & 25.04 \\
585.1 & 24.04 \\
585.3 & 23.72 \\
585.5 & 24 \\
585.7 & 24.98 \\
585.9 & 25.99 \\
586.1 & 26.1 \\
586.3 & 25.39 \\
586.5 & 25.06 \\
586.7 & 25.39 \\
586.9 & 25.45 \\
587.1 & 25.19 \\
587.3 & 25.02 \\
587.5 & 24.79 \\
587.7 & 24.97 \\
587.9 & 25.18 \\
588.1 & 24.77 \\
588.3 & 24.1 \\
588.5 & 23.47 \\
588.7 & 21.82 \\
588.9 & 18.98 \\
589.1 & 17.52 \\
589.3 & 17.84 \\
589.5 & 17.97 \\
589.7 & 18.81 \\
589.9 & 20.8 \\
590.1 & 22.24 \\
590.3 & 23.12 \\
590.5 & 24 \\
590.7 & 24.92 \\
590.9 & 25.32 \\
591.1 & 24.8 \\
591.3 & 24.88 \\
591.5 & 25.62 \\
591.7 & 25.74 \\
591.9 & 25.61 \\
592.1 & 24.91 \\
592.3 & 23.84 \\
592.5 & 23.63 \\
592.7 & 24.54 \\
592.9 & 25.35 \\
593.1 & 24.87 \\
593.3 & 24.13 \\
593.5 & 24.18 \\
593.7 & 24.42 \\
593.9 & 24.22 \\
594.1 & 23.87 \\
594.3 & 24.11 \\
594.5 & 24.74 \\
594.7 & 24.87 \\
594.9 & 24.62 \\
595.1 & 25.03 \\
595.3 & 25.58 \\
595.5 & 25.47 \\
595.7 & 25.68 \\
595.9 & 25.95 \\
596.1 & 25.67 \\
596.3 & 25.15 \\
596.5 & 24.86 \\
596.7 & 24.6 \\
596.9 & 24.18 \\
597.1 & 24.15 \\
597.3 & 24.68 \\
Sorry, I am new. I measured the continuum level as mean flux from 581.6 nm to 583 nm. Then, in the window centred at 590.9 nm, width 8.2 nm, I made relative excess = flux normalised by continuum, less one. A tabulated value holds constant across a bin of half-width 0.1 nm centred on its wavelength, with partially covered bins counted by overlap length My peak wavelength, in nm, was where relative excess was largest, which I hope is 591.7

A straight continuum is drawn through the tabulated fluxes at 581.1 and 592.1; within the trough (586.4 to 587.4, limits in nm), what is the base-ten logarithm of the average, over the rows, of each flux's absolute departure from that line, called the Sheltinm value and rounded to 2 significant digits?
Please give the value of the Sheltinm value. -0.74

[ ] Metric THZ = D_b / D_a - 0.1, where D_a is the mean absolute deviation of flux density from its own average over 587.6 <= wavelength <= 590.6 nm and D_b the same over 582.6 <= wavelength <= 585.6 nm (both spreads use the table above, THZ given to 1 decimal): 0.3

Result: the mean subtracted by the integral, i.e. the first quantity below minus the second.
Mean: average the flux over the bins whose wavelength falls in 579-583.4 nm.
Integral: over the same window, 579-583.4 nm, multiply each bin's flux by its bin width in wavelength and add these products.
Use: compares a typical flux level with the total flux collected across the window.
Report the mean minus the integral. -89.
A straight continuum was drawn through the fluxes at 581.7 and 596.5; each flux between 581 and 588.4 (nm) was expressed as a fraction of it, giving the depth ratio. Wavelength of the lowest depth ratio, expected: 585.3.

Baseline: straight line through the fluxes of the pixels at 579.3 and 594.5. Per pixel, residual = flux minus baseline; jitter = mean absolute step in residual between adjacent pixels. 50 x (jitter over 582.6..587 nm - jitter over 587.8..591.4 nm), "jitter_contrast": -22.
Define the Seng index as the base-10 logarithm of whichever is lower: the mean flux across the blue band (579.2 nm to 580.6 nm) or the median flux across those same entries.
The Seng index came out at 1.418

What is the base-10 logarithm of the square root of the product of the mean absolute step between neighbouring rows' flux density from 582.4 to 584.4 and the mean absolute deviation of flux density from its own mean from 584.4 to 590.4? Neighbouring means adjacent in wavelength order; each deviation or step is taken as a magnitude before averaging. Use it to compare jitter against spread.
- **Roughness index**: 0.0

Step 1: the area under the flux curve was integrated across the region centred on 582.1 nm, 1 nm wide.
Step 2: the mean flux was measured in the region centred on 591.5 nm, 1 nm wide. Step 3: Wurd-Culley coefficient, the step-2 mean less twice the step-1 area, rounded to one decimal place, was -27.7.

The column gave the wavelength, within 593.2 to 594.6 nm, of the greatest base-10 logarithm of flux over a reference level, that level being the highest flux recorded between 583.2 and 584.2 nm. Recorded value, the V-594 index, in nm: 594.5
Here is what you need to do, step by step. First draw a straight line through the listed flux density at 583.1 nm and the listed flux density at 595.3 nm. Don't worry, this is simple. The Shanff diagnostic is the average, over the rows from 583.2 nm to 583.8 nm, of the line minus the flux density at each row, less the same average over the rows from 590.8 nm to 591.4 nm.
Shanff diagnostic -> 0.5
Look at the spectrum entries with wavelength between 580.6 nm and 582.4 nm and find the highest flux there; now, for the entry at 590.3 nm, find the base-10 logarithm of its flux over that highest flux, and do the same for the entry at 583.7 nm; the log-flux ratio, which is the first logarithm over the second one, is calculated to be 2.1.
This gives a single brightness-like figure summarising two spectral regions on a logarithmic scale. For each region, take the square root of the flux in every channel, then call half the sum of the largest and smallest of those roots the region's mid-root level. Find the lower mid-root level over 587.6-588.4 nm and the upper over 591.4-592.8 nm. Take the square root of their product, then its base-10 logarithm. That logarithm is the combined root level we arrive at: 0.696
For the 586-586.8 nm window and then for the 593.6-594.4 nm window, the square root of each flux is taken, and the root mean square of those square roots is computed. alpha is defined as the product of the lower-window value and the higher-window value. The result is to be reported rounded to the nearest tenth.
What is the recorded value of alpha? 24.8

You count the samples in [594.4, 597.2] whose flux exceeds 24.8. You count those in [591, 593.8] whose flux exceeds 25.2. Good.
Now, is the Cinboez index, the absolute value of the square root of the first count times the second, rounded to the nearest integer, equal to 6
